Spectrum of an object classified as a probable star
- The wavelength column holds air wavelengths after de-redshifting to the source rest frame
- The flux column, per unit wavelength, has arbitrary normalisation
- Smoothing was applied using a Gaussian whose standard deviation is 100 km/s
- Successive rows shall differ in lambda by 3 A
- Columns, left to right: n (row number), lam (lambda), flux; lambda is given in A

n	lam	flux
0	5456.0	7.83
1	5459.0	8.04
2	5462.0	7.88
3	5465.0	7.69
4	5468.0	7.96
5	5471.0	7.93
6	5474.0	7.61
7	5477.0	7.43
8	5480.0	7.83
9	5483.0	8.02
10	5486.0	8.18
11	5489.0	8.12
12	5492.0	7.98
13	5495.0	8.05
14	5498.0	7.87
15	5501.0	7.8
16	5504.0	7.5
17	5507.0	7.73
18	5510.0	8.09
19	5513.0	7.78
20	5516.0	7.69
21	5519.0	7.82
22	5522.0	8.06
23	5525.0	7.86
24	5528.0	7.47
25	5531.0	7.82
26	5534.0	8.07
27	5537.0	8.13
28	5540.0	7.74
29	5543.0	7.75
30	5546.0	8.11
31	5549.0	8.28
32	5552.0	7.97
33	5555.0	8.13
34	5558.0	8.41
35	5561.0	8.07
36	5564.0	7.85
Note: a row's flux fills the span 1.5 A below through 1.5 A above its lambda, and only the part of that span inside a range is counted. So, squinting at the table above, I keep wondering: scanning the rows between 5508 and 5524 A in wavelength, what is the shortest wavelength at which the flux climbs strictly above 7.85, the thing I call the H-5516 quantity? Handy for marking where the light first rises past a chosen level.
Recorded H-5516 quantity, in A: 5510.0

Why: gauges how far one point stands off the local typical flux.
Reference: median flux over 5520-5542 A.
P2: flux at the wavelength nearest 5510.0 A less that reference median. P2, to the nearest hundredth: 0.23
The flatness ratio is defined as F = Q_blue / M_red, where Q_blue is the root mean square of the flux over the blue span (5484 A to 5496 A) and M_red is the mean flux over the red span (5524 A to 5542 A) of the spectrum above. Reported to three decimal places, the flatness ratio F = 1.030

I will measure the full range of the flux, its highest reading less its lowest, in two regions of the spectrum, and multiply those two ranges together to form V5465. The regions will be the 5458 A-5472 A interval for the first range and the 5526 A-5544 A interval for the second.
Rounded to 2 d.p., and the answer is 0.23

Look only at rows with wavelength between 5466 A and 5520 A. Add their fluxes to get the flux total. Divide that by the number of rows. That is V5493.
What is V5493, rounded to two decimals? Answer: 7.85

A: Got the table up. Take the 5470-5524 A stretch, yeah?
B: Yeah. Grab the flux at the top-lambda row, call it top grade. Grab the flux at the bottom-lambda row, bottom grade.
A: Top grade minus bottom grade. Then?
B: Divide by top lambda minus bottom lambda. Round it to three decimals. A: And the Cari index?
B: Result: 0.003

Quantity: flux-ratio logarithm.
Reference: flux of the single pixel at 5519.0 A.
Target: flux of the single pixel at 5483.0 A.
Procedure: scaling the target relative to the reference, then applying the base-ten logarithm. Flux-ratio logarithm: 0.011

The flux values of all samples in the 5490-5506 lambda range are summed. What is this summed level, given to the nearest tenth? 39.2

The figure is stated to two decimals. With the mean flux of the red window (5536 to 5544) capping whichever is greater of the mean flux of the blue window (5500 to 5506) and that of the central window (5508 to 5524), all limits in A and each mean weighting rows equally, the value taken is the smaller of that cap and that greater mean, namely 7.87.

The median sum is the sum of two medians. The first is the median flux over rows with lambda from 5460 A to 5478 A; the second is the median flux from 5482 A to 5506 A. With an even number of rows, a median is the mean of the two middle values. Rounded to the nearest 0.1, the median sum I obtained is 15.8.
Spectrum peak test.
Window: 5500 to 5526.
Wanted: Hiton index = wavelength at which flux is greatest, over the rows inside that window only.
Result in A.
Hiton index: 5510.0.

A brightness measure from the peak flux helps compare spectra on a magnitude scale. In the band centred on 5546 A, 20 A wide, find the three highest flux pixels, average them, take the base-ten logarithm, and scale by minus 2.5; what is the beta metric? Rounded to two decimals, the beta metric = -2.28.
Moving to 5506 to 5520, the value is -2.24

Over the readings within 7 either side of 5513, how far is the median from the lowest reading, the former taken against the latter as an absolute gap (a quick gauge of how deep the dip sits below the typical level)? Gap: 0.1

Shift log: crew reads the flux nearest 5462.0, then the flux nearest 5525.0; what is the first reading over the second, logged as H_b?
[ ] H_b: 1.00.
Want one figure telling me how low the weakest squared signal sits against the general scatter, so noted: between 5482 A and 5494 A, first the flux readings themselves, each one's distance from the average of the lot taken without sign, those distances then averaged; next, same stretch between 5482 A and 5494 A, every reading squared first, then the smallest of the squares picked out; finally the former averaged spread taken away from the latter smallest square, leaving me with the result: 64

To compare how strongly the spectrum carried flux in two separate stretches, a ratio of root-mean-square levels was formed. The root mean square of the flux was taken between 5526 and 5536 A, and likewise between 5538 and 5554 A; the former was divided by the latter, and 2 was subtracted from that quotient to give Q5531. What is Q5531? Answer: -1.02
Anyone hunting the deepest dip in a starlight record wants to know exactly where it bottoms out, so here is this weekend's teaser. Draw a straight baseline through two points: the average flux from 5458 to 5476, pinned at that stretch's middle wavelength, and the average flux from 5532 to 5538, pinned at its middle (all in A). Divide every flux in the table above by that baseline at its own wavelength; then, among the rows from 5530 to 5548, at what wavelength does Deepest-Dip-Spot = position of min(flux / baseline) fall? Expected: 5543.0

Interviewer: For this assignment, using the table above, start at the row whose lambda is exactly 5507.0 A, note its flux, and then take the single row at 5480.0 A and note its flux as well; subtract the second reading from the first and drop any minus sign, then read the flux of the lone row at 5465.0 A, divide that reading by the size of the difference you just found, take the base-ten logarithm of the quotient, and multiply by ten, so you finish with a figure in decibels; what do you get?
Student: 19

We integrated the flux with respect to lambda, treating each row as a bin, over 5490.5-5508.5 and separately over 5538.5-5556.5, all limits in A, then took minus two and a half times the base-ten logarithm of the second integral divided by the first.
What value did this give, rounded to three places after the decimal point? -0.024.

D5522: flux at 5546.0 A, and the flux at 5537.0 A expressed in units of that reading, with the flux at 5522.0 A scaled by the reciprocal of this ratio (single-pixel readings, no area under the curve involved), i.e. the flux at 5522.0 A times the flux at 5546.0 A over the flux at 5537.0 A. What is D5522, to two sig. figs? 8.0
